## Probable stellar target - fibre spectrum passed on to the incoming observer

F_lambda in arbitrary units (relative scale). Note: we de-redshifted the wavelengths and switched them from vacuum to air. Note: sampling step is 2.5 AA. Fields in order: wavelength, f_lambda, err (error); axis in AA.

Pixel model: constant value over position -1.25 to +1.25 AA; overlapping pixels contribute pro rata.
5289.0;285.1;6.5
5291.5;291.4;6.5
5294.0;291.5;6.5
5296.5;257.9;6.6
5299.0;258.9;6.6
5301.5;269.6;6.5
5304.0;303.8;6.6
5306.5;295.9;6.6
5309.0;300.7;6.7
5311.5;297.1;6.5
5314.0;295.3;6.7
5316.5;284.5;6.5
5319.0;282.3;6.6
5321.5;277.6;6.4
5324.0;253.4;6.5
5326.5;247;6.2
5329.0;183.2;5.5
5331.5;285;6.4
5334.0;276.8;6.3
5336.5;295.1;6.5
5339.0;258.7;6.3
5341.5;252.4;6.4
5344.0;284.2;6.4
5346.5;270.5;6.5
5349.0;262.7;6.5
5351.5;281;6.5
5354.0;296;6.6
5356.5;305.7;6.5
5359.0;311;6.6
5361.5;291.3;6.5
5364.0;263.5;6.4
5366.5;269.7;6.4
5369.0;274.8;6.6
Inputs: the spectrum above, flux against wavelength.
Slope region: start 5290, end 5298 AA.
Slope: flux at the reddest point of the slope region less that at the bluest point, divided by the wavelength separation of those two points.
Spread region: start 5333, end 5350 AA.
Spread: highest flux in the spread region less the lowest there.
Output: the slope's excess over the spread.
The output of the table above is -49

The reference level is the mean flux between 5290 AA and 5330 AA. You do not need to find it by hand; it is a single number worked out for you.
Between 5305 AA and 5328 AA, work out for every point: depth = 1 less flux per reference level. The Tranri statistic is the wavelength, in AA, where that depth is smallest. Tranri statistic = 5309.0 AA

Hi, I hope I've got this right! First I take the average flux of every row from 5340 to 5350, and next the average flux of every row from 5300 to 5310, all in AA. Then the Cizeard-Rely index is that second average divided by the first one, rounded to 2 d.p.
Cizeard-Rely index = 1.09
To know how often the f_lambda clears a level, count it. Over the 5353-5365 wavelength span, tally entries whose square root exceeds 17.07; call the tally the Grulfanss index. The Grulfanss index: 3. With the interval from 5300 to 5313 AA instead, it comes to 4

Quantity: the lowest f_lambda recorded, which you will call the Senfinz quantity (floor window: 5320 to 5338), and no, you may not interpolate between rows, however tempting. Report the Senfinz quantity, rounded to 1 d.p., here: 183.2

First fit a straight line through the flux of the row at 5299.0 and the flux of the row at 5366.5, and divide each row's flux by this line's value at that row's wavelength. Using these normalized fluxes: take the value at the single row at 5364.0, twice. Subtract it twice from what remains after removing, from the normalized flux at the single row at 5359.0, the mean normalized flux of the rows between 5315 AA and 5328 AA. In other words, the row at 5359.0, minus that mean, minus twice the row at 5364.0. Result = -1.82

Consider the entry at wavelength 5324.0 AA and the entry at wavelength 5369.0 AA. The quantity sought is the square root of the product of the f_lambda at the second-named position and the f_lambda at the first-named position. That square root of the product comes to 264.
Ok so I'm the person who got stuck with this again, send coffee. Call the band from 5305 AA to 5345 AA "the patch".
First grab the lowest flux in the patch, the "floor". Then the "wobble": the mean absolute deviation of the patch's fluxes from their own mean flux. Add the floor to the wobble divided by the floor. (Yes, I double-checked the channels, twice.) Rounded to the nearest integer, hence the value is 183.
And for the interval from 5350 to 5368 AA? 264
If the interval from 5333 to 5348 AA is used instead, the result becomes 252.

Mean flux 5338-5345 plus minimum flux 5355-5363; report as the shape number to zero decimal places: 556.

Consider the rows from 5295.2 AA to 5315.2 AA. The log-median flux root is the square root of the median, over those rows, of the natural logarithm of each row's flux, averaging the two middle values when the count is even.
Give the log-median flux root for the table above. 2.39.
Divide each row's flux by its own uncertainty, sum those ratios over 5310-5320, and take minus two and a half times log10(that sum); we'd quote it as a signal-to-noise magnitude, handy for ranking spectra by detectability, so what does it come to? -5.62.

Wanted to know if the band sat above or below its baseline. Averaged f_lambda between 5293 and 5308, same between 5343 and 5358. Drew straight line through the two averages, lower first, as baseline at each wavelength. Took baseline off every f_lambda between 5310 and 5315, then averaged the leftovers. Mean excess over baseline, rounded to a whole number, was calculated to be 16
